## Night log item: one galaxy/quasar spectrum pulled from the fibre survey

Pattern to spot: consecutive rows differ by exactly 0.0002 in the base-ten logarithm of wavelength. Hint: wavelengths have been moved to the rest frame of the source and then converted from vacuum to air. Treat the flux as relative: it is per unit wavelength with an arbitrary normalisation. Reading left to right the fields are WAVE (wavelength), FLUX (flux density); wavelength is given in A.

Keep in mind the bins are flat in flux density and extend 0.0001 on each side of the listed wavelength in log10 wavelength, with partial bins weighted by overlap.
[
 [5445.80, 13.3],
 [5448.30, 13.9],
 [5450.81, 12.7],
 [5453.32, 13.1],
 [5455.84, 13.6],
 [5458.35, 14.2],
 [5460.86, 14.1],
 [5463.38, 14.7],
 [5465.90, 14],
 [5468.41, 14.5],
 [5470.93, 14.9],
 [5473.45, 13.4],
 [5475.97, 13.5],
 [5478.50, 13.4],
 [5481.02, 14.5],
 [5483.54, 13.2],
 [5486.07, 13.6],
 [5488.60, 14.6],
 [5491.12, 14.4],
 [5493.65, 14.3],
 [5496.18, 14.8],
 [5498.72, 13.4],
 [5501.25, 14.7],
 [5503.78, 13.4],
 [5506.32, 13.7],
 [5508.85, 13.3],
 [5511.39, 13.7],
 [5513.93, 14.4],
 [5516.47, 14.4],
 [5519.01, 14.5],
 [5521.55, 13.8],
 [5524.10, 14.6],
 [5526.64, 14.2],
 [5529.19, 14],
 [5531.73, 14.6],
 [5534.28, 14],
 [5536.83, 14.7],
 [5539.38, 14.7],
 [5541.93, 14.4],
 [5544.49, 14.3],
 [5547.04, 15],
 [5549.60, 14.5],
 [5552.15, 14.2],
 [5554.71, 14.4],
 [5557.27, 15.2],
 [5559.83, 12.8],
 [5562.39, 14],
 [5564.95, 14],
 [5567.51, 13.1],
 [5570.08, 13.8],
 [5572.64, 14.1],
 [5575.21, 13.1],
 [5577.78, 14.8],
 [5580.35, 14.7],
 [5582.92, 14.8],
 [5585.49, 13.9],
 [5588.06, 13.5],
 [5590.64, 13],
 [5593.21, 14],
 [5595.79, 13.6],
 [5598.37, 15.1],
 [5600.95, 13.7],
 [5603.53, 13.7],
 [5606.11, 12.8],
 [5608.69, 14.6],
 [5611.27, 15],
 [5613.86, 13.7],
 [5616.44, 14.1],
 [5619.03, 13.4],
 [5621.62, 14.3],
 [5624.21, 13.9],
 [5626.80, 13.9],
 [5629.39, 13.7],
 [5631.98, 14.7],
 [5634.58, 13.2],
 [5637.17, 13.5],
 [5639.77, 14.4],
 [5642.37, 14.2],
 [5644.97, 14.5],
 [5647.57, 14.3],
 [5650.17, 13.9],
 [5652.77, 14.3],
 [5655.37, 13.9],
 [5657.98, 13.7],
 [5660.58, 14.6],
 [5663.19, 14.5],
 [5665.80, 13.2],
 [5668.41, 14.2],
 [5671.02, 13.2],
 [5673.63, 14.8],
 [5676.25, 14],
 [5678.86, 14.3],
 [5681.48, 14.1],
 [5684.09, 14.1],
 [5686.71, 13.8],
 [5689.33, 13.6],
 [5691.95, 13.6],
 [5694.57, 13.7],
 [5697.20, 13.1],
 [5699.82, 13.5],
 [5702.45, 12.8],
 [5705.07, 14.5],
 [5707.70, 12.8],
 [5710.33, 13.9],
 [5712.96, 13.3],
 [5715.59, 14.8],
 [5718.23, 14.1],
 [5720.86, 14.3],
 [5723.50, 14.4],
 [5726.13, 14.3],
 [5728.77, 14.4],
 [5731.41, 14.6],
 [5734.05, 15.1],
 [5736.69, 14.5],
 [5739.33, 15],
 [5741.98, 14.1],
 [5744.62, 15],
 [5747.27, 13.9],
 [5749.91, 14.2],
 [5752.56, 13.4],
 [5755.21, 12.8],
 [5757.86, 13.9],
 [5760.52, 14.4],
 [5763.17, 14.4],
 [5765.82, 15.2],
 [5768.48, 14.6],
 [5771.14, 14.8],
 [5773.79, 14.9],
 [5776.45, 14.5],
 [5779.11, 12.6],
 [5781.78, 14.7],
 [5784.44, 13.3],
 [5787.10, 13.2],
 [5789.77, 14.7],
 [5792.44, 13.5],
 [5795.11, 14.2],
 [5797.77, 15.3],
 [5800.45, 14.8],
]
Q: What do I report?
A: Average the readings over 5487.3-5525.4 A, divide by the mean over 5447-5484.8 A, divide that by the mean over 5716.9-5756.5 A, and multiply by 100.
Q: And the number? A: 7.15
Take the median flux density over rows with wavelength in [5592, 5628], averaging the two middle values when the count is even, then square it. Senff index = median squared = 193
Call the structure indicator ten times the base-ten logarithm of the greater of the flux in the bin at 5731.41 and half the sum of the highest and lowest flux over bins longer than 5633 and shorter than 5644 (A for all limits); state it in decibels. 11.6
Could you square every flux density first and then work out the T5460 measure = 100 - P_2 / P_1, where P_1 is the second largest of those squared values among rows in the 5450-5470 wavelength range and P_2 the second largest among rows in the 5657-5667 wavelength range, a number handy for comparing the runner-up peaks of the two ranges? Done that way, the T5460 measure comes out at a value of 99.00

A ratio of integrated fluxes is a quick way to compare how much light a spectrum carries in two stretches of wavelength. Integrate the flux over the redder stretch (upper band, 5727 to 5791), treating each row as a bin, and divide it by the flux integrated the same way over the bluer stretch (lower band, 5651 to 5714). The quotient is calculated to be 1.05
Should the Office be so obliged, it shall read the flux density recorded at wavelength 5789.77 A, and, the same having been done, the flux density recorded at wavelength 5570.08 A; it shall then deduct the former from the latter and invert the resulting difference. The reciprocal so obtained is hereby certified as -1.1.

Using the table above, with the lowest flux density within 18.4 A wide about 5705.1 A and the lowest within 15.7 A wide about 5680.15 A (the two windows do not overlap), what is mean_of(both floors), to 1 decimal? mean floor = 13.3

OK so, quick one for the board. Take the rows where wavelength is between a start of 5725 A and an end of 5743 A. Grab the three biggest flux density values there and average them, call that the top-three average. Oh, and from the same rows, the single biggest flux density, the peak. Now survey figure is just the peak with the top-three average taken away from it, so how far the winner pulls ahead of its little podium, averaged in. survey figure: 0.20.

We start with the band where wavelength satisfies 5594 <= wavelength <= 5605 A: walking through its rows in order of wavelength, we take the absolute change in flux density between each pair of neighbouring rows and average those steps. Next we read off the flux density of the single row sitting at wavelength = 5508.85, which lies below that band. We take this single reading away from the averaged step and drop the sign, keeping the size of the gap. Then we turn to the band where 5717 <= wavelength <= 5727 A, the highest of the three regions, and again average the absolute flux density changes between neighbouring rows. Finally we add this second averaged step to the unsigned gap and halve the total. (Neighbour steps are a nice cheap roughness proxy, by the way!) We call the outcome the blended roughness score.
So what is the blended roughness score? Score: 6.23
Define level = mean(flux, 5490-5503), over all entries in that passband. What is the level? 14.3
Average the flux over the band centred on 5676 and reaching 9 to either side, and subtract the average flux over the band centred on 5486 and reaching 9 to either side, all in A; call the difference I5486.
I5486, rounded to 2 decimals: 0.10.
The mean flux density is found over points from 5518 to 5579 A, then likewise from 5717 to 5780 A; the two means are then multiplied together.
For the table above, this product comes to 203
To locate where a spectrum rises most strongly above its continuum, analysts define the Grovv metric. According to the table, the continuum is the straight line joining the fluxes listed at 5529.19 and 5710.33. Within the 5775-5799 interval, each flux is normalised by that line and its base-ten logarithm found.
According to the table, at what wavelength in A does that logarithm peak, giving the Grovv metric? 5797.77 A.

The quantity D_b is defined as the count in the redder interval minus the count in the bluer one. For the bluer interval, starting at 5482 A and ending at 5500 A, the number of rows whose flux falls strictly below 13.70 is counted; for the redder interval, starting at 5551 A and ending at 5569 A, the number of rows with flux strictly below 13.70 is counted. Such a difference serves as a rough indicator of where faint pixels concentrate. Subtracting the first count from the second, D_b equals -1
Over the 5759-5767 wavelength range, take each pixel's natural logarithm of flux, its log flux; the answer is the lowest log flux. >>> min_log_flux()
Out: 2.67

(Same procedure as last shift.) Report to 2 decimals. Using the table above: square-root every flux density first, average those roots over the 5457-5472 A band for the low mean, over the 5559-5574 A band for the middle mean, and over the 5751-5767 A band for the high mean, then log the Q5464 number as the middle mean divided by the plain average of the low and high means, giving 0.98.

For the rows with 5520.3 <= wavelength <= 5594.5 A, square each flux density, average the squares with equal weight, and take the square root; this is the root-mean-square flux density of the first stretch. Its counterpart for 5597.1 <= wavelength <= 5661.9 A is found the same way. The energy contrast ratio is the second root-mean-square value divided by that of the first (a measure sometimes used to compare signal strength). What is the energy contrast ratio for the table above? 0.99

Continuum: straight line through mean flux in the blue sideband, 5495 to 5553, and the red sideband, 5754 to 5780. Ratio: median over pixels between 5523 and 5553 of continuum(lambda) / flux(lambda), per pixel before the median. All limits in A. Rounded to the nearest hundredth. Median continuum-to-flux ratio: 0.98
